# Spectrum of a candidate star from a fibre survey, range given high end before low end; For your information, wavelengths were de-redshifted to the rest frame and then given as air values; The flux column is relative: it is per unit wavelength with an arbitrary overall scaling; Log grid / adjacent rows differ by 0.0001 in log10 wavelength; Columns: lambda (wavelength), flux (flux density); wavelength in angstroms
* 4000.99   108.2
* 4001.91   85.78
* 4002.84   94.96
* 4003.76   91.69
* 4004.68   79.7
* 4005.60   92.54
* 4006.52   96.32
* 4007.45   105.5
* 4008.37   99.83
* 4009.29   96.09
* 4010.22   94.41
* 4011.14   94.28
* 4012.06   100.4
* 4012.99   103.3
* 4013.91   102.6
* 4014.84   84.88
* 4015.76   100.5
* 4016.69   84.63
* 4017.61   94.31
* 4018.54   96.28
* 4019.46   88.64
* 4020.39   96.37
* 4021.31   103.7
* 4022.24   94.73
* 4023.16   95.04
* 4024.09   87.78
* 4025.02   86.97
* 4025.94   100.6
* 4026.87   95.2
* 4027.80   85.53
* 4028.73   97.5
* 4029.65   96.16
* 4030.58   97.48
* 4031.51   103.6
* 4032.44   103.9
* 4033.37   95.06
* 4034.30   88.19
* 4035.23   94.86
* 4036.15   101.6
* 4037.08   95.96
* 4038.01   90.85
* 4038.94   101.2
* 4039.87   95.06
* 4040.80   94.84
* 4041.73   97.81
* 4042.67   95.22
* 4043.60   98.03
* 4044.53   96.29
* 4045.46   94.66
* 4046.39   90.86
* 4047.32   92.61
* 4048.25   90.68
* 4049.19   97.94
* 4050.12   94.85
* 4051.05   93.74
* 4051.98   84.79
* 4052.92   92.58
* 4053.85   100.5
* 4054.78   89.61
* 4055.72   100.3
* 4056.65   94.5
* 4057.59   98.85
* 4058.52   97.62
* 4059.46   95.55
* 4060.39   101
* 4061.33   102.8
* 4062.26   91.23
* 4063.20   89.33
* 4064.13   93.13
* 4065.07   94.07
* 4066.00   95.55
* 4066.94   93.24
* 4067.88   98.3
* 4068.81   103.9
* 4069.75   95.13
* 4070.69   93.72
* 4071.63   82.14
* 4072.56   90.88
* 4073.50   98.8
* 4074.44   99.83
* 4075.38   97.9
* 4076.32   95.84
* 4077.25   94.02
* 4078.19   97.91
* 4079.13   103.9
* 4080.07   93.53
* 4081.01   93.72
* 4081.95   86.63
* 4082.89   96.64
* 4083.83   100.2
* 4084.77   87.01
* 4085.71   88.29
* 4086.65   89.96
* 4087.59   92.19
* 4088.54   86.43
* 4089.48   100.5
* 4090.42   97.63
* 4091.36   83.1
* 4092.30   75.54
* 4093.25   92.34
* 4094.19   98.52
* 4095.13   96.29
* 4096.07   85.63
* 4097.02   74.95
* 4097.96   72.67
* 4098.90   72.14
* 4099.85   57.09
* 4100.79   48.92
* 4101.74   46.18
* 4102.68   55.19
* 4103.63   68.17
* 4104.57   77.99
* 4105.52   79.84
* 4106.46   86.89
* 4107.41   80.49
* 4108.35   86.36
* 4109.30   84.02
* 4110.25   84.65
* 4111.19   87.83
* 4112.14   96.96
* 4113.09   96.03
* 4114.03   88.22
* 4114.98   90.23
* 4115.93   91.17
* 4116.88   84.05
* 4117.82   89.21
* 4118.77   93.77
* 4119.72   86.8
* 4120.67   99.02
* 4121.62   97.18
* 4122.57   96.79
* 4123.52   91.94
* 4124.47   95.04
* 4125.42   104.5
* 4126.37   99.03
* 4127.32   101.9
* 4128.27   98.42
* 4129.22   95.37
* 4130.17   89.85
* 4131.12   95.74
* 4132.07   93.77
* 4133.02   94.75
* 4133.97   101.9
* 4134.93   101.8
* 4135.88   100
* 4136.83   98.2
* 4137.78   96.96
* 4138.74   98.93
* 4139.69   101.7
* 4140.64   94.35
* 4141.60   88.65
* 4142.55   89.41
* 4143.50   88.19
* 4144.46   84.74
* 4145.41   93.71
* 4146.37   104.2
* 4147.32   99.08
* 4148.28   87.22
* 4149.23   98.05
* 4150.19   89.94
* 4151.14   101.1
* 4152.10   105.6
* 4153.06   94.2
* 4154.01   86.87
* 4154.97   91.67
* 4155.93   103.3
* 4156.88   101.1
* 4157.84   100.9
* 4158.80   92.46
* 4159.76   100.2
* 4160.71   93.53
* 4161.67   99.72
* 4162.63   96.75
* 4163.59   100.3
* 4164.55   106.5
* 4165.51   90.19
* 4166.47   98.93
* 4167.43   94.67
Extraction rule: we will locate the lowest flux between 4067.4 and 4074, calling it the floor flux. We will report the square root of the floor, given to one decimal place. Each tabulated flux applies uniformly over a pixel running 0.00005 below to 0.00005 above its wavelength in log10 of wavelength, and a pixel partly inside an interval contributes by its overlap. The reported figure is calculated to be 9.1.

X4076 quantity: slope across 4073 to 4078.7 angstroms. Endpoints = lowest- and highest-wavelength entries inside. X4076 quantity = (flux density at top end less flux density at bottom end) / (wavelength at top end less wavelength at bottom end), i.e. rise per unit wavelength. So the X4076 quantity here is -0.2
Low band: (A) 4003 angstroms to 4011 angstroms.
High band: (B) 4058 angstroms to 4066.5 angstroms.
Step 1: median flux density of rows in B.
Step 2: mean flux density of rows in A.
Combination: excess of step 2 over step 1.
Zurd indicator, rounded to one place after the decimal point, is -1.0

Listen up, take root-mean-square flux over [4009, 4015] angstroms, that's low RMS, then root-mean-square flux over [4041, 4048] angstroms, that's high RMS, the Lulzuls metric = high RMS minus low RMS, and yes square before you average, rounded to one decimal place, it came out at -1.6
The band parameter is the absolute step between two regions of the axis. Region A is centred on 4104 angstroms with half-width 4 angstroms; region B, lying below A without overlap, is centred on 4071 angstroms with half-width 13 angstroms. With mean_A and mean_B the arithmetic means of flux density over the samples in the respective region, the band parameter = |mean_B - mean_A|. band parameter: 28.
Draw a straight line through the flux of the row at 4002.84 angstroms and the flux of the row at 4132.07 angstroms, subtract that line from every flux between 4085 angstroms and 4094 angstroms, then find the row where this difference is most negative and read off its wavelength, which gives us 4092.30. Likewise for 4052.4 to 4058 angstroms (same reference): 4054.78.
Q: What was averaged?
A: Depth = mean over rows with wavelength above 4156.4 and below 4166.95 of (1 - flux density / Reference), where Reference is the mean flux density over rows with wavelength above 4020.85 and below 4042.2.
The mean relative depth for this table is -0.025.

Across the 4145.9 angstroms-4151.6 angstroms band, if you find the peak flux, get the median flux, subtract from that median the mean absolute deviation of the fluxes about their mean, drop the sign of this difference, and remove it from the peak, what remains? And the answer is 11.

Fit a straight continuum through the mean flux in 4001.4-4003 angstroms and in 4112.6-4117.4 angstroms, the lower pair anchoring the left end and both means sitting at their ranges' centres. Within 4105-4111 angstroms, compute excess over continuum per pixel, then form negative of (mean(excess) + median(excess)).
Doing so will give 12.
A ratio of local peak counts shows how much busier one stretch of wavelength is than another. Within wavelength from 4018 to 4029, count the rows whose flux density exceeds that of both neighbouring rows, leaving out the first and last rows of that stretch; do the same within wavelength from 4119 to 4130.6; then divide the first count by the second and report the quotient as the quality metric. 1.00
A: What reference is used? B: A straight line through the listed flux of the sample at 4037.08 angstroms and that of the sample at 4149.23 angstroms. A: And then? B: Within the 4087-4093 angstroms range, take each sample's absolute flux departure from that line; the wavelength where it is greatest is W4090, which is 4092.30 angstroms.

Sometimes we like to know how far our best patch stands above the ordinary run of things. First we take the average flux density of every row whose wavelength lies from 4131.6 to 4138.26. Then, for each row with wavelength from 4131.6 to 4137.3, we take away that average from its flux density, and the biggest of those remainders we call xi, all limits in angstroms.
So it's 3.7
